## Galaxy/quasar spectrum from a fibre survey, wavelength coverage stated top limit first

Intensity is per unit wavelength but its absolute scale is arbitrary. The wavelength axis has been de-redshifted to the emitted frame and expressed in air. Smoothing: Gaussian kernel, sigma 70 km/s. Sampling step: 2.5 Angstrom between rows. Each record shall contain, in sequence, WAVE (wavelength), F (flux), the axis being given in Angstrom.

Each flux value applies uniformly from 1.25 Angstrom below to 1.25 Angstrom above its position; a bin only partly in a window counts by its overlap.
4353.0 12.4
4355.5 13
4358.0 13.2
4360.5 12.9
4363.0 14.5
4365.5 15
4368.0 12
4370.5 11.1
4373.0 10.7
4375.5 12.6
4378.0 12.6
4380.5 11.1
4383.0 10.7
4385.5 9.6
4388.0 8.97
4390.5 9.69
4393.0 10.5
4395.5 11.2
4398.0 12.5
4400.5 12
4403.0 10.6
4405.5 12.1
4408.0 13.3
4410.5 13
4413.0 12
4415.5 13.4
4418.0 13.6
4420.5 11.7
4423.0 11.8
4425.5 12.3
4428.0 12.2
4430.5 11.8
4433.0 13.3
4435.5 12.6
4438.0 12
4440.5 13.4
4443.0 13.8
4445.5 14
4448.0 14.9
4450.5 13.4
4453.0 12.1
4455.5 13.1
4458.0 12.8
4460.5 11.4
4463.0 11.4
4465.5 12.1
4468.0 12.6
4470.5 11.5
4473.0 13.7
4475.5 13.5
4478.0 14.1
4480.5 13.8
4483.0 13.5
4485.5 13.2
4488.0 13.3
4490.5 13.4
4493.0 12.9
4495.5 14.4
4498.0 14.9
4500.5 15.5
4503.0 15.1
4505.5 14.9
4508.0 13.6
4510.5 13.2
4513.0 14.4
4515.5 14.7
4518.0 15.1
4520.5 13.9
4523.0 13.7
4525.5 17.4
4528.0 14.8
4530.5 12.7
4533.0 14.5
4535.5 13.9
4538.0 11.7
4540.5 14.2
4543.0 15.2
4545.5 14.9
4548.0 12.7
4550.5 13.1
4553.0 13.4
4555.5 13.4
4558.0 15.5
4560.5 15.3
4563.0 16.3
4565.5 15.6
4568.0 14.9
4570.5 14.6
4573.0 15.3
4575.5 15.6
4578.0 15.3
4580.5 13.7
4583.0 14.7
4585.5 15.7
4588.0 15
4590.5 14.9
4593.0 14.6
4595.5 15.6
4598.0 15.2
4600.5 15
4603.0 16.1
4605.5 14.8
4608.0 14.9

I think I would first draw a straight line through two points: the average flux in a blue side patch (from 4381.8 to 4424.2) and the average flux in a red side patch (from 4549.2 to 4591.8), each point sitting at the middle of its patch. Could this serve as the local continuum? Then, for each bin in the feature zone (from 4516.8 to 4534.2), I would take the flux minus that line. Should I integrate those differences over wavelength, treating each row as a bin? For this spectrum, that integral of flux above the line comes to 11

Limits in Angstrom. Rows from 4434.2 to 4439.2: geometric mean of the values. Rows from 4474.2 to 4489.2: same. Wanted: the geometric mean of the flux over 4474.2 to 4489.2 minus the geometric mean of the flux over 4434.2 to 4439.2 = 1.3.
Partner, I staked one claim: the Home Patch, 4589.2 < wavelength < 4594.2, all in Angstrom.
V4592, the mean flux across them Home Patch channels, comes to 14.8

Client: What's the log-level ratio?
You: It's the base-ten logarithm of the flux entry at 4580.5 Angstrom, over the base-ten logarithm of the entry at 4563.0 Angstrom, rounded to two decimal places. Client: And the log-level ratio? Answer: 0.94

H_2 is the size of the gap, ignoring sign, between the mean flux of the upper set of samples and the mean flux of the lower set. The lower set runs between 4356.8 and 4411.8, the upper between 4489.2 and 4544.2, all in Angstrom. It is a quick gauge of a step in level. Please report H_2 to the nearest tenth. 2.5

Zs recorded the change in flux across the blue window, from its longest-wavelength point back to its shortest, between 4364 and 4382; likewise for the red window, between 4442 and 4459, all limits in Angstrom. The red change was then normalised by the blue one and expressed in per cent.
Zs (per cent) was 26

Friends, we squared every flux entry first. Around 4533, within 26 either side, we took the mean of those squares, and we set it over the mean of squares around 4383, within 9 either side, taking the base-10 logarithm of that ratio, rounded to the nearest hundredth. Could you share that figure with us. 0.23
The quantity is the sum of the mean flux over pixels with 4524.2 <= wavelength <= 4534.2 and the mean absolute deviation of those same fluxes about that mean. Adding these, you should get 16.1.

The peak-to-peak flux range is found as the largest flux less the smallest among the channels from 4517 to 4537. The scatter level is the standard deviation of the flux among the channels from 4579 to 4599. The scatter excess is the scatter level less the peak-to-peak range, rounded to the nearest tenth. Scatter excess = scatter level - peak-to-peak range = -4.1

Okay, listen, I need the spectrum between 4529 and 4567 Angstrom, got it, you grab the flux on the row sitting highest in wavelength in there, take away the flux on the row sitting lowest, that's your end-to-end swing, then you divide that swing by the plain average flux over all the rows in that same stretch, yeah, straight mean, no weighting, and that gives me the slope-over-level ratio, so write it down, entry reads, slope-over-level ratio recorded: 0.20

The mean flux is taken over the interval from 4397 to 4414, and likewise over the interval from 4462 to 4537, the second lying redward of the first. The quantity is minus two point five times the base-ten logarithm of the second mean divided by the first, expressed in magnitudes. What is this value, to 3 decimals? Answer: -0.137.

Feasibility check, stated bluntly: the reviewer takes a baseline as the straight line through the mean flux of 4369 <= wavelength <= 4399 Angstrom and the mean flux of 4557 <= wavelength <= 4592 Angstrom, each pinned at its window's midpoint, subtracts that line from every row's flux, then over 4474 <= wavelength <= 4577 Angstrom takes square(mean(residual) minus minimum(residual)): 8.3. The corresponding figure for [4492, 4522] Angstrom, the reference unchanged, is 1.6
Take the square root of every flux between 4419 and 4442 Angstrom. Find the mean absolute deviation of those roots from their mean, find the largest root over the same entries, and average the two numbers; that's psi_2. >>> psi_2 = 1.87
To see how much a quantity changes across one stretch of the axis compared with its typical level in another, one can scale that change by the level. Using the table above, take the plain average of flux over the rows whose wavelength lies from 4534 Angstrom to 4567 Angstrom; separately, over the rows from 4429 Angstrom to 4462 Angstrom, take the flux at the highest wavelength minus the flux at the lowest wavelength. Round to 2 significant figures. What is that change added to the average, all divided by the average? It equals 0.97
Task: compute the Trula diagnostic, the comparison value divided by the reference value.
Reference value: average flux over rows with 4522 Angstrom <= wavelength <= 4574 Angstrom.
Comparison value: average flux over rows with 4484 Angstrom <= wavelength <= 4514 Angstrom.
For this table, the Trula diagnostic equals 0.97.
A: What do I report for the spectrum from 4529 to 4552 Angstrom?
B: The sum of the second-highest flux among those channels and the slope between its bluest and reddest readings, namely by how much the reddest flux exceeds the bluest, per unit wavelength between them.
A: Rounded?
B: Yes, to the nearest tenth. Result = 14.9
